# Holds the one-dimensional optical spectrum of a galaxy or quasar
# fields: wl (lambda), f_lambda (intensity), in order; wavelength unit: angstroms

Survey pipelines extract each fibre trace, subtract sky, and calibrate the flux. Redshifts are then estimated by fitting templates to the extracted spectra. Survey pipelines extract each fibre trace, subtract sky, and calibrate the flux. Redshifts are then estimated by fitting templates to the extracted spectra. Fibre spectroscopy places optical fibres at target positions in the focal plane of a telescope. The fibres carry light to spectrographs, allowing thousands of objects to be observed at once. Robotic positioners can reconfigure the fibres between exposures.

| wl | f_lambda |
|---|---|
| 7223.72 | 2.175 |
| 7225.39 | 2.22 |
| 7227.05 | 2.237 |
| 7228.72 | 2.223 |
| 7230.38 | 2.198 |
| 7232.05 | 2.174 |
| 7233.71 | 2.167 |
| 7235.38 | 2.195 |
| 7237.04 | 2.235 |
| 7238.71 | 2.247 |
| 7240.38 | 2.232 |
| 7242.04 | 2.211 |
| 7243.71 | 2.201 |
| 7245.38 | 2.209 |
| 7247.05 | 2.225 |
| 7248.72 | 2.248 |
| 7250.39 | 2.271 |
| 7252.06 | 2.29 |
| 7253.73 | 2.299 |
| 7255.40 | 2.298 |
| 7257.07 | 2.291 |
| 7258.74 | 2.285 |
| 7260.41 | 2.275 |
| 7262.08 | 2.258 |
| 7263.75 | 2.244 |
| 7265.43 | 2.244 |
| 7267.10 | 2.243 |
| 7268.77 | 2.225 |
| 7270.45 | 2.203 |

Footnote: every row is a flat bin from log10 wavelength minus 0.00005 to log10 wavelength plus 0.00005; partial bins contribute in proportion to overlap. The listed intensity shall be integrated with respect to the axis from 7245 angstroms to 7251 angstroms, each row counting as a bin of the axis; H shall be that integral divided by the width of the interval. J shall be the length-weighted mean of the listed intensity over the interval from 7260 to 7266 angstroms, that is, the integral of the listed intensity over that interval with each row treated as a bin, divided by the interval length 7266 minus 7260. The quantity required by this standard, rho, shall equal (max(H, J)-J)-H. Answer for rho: -2.24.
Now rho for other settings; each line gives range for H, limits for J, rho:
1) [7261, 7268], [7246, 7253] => -2.25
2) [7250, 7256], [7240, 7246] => -2.21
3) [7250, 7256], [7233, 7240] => -2.21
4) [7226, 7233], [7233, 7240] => -2.21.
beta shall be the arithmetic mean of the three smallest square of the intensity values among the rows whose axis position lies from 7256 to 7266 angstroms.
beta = 5.06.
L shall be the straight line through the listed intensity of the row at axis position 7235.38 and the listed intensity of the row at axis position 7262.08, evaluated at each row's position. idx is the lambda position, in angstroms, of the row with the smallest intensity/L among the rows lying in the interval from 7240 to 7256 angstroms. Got 7243.71 angstroms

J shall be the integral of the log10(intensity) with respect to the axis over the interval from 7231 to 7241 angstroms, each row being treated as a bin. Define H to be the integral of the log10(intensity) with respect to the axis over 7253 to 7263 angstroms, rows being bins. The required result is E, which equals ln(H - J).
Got -1.9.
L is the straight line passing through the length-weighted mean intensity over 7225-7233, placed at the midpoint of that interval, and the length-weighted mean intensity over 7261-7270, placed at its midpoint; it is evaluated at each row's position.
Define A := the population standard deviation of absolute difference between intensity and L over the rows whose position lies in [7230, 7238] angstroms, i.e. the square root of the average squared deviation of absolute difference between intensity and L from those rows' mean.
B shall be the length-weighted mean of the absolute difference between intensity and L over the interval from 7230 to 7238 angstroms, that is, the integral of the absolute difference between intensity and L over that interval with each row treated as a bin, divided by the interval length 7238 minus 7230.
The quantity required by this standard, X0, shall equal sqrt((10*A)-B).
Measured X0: 0.32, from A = 0.013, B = 0.028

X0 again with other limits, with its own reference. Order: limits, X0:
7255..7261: 0.22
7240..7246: 0.17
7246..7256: 0.45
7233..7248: 0.32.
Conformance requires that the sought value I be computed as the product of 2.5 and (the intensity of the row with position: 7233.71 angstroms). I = 5.42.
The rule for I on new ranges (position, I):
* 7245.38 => 5.52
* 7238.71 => 5.62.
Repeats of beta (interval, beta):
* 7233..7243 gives 4.80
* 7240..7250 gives 4.87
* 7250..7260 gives 5.21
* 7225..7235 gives 4.75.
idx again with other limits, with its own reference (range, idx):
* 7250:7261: 7260.41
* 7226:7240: 7233.71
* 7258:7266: 7265.43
